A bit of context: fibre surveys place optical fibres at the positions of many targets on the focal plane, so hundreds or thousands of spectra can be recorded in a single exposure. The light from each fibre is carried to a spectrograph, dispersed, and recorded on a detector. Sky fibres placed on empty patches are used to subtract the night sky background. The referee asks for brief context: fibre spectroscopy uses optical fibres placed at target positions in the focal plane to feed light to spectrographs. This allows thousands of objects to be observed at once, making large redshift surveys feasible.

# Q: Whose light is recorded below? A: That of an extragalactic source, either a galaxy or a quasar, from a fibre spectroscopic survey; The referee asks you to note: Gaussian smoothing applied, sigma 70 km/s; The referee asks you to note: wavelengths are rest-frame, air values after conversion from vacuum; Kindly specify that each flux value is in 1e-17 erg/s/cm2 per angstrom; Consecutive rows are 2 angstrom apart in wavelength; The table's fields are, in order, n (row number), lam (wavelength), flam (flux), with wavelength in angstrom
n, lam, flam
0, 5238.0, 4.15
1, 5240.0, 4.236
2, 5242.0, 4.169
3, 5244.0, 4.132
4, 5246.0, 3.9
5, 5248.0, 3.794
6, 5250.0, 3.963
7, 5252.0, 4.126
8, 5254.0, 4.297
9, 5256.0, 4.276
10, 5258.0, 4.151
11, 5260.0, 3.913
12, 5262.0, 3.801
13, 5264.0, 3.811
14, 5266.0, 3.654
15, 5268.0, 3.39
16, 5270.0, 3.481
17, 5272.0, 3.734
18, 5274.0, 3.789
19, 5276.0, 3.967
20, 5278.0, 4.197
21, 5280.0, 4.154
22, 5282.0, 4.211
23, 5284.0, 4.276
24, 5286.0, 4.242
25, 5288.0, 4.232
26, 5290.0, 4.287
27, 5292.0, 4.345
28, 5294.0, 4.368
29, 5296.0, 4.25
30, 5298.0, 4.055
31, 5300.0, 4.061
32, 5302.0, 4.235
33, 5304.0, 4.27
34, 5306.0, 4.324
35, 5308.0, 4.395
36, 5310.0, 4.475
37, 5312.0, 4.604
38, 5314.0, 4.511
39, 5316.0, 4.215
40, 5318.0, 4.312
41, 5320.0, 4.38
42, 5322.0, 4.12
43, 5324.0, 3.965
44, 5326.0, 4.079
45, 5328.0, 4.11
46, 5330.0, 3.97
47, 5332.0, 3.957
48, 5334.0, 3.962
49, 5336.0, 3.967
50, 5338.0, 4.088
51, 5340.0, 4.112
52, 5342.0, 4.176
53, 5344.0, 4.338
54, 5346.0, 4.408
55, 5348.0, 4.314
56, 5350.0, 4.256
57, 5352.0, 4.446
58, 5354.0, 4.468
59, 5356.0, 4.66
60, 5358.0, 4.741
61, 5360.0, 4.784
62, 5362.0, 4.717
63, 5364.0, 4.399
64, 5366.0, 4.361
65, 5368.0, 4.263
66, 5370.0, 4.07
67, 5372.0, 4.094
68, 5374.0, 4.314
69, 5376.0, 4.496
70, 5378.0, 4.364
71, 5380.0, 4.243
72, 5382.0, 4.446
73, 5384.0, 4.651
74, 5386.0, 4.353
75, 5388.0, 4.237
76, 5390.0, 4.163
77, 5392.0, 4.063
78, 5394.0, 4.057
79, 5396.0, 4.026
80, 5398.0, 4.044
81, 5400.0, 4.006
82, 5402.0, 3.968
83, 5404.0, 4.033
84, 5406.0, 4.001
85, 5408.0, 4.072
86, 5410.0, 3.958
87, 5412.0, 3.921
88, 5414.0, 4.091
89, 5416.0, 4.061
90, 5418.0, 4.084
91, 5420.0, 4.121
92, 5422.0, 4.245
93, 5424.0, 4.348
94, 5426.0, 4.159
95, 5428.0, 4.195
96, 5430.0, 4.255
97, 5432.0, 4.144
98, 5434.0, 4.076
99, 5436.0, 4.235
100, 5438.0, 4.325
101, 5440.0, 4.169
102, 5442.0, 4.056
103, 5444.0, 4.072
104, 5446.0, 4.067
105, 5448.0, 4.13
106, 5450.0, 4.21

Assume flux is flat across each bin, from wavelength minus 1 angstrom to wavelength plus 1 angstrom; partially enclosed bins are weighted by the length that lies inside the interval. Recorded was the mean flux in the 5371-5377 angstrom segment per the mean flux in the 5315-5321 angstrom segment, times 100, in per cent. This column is 100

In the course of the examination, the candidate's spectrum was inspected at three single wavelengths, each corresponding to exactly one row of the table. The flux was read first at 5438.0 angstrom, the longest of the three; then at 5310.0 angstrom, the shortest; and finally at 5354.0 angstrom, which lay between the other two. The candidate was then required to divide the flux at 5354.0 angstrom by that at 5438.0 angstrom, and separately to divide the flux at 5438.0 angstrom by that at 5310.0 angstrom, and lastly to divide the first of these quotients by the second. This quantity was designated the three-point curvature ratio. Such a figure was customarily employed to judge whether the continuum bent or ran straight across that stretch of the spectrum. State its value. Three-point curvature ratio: 1.07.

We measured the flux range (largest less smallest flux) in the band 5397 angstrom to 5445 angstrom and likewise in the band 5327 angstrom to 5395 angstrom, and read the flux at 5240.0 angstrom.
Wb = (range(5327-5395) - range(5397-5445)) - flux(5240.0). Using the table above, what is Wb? -3.84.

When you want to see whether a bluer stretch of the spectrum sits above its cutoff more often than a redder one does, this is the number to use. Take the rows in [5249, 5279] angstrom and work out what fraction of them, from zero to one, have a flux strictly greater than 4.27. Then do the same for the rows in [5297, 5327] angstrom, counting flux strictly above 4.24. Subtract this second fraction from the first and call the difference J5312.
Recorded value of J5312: -0.4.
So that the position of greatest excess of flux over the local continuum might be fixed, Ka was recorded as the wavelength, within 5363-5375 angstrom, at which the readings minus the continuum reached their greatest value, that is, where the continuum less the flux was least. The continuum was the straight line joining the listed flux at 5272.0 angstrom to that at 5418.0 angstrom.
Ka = 5364.0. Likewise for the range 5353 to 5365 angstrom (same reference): 5360.0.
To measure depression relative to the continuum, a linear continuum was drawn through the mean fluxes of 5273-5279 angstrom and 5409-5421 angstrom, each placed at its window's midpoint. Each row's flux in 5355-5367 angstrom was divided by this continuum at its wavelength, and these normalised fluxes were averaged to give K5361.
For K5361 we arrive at 1.15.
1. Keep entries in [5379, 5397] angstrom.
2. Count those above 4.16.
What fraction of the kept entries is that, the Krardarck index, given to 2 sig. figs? 0.67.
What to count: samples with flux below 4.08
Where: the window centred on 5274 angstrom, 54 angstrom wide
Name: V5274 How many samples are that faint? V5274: 13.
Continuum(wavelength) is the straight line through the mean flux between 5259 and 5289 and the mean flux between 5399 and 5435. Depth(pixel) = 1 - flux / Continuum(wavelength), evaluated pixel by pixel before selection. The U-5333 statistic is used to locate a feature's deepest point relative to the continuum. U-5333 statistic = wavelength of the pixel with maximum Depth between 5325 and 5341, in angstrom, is 5332.0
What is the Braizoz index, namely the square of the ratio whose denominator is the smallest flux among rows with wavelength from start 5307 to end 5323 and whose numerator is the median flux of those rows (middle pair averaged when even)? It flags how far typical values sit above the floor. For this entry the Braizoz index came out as 1.13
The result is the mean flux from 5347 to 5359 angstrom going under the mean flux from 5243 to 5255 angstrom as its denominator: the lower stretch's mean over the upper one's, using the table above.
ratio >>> 0.90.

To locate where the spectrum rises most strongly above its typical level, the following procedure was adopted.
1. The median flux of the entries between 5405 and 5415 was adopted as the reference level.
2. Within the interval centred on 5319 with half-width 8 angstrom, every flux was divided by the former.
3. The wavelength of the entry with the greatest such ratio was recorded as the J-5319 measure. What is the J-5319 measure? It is 5312.0 angstrom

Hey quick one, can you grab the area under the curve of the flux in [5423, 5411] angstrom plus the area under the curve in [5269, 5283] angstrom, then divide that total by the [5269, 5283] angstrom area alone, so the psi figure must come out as 1.9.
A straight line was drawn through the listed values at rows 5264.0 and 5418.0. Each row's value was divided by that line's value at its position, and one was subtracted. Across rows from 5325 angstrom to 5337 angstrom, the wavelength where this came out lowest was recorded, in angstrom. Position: 5332.0 angstrom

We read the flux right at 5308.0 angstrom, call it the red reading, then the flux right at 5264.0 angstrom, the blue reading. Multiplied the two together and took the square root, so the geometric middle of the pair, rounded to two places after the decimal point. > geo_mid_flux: 4.09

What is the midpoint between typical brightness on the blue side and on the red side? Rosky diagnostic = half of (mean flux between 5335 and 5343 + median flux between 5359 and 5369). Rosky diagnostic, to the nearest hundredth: 4.24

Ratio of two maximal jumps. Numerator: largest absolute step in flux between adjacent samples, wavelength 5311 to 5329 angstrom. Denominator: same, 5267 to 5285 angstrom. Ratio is 1.17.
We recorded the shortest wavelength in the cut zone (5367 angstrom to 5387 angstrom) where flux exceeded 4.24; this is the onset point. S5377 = 5368.0 angstrom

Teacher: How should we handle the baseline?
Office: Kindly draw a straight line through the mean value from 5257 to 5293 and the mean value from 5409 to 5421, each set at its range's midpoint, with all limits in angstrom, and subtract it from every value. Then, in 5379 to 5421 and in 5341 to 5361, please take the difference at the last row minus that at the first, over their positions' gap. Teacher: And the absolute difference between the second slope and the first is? 0.037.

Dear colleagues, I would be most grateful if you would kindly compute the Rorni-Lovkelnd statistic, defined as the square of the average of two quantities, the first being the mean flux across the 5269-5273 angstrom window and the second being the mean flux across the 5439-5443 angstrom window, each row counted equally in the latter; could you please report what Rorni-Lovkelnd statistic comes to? 14.9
